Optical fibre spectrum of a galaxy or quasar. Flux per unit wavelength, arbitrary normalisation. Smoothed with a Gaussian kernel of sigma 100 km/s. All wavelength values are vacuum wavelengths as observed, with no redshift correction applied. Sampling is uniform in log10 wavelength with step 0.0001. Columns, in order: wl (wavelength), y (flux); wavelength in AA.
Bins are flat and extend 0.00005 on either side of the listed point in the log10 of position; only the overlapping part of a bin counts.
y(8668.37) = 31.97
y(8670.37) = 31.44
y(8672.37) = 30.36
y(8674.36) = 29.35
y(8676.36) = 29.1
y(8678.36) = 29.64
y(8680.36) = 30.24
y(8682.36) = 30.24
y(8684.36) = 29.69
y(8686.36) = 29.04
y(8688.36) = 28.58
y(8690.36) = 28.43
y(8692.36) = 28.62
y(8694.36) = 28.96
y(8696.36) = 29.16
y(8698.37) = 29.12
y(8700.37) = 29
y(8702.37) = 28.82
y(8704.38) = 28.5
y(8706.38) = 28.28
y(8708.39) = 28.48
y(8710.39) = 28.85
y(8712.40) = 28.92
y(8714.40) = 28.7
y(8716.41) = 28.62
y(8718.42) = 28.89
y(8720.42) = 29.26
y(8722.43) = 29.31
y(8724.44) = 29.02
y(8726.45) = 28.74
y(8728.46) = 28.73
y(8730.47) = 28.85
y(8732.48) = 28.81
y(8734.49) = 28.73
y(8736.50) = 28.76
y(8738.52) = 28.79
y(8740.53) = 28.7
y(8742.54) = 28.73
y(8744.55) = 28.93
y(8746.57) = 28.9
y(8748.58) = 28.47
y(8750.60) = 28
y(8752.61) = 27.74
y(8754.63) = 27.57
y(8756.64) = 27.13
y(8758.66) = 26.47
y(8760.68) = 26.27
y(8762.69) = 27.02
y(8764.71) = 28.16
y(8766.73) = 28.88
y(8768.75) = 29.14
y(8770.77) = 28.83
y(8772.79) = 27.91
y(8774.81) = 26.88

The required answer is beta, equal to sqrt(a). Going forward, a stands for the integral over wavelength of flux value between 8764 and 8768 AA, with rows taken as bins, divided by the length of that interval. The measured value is 5.34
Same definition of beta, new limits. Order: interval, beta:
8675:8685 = 5.45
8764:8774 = 5.34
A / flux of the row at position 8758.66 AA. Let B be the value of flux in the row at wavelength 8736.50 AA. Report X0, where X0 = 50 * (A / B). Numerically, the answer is 46.0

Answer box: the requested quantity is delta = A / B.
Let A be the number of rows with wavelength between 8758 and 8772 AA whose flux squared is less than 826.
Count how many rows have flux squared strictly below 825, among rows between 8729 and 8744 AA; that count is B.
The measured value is 4.0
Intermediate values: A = 4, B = 1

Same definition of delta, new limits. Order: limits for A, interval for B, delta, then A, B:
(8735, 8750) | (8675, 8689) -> 3.0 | 3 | 1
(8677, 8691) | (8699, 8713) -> 0.7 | 2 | 3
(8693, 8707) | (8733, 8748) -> 2.0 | 2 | 1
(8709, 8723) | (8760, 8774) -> 0.5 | 2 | 4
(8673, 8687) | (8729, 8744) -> 0.0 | 0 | 1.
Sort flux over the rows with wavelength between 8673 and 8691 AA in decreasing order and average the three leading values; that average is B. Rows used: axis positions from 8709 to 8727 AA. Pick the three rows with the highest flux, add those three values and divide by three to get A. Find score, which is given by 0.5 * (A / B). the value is 0.486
